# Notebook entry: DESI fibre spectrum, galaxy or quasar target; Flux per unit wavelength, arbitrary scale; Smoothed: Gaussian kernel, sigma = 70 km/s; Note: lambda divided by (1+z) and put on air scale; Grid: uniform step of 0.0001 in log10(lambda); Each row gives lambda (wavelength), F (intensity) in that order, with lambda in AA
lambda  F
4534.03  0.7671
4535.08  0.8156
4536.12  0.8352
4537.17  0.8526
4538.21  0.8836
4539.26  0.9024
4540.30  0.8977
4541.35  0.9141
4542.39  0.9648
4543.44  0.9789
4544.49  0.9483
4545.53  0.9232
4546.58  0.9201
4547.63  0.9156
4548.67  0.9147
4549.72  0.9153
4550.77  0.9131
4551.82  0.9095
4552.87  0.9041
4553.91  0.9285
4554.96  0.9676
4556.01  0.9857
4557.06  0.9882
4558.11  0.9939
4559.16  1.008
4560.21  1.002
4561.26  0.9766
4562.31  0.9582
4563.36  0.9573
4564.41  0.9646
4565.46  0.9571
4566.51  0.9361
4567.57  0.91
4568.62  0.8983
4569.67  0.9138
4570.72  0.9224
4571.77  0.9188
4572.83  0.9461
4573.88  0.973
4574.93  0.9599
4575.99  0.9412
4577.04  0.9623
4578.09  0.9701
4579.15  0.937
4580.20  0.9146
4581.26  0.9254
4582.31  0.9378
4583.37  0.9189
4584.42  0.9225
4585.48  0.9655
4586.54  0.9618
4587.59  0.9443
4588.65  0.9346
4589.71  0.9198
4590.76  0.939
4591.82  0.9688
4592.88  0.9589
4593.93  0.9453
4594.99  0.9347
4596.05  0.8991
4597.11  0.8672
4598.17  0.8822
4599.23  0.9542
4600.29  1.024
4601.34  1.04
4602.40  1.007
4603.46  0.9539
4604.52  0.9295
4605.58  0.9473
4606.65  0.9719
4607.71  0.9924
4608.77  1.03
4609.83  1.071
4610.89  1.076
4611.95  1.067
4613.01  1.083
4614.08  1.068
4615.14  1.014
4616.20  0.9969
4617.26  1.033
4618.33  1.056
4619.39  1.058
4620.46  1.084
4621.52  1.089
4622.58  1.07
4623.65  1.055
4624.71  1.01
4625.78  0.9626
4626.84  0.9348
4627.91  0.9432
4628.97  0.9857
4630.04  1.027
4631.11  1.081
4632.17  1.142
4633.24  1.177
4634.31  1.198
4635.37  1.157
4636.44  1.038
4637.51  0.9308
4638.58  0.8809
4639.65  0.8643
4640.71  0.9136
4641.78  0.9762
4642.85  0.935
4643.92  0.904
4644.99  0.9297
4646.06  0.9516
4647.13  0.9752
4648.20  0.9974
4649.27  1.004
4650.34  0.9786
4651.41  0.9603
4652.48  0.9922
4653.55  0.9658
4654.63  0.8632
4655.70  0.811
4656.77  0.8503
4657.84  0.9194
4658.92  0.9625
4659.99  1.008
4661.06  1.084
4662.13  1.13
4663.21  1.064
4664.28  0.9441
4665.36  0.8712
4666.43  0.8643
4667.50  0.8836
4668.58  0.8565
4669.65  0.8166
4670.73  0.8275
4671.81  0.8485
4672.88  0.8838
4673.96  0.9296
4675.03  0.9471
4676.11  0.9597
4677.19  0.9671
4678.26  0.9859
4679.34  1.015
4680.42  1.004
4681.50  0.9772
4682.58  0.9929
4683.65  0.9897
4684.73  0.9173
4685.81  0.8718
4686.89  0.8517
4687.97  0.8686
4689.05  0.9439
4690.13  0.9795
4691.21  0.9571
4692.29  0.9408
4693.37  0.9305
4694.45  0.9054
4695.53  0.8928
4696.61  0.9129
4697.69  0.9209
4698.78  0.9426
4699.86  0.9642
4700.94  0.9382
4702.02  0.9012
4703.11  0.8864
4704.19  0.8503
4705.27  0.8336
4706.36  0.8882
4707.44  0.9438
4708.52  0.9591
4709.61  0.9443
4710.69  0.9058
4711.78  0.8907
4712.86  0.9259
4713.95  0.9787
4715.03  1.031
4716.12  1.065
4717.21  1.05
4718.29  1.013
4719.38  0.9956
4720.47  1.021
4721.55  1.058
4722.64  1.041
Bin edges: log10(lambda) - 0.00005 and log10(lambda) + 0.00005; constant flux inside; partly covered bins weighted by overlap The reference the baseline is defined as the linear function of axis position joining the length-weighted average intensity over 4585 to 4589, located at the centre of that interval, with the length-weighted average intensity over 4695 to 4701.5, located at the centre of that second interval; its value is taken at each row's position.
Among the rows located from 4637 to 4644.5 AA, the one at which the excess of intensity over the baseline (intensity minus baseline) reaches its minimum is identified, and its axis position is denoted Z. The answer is 4639.65 AA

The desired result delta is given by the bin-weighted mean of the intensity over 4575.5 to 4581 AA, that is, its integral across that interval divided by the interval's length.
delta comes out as 0.944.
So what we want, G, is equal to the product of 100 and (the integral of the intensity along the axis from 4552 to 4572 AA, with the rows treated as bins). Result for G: 1905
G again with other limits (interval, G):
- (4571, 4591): 1883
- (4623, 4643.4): 2063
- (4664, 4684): 1847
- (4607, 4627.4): 2119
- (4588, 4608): 1901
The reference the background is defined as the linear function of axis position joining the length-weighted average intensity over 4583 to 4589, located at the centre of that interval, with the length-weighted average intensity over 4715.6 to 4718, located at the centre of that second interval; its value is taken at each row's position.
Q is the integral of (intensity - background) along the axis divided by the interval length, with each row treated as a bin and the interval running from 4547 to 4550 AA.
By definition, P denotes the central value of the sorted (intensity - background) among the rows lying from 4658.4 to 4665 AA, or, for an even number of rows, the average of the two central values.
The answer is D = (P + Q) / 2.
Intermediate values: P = 0.03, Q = 0.01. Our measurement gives 0.017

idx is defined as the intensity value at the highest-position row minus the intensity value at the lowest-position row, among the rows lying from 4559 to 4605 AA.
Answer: -0.08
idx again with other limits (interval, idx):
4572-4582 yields -0.02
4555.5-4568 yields -0.08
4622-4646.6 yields -0.12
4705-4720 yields 0.16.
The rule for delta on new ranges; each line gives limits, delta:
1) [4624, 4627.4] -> 0.974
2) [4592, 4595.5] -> 0.949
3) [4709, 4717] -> 0.966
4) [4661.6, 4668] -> 0.960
